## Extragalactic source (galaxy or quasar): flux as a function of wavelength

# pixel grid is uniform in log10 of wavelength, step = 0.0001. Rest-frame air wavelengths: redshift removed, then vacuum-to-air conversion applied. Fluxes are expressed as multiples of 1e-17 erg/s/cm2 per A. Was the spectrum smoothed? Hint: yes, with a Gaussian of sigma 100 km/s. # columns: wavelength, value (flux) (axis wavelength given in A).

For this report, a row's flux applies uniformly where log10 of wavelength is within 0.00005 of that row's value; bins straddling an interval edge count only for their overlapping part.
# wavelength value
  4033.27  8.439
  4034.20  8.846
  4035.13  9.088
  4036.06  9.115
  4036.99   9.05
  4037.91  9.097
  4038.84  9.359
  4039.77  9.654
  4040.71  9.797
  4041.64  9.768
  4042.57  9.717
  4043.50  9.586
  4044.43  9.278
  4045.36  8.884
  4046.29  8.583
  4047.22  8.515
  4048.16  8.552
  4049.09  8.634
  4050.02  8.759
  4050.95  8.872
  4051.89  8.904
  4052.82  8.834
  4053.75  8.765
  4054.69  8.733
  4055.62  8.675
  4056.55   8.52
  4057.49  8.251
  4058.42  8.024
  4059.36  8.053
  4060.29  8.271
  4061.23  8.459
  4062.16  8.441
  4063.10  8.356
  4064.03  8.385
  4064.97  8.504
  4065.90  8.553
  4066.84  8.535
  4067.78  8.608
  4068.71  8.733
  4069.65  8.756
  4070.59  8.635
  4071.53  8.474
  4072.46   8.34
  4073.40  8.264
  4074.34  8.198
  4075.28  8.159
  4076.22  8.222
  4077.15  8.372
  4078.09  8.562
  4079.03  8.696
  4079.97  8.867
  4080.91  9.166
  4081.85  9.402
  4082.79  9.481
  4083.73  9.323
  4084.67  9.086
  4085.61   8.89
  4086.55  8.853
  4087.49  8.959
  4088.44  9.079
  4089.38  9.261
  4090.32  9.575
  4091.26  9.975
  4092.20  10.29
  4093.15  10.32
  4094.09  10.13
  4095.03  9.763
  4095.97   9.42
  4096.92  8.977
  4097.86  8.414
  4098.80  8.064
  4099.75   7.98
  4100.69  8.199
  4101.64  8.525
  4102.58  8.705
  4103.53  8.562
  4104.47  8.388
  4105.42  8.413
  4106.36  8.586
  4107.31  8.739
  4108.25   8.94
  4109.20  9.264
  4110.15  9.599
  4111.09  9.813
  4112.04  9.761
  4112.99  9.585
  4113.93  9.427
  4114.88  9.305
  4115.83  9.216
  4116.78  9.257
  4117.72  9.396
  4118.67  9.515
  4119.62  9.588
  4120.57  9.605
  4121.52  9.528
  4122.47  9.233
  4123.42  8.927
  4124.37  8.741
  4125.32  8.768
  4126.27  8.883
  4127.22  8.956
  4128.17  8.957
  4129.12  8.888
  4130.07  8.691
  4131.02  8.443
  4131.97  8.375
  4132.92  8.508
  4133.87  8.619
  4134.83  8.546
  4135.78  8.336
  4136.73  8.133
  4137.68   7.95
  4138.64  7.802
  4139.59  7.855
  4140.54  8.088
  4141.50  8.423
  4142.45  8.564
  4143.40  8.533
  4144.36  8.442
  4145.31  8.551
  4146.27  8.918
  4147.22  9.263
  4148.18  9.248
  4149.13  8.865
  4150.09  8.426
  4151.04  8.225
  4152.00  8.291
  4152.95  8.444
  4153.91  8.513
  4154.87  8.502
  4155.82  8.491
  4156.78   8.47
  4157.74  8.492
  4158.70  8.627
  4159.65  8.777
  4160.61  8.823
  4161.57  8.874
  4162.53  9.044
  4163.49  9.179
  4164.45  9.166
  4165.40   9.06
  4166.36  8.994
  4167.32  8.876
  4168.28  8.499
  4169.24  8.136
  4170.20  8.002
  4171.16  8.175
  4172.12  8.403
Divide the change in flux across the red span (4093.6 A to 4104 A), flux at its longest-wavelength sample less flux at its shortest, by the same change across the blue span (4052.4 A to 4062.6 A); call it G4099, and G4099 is 4.0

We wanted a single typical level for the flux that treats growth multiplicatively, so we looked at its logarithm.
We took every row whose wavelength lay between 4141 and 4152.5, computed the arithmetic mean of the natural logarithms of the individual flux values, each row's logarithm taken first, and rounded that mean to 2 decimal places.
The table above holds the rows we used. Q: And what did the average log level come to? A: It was 2.16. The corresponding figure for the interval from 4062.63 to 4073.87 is 2.14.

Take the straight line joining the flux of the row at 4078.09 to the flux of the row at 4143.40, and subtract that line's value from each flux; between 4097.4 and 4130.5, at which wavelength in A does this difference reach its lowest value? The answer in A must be 4099.75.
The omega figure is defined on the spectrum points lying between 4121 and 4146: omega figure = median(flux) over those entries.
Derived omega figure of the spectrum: 8.55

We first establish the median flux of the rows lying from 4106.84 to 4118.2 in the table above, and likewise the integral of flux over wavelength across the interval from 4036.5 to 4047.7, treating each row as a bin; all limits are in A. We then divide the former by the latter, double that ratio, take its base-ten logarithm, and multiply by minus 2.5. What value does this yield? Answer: 1.86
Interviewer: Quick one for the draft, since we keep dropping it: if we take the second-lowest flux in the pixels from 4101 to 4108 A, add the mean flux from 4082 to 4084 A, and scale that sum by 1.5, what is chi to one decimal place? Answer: 26.7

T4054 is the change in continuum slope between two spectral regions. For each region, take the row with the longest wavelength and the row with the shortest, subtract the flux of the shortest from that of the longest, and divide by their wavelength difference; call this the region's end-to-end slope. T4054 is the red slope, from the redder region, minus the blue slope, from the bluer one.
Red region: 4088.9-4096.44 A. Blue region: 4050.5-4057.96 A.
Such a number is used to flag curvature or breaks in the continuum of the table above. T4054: 0.12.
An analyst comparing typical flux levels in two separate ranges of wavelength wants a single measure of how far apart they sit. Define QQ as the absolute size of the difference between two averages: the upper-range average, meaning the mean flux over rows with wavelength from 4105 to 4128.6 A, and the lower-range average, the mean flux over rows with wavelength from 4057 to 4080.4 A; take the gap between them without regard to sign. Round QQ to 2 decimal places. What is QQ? 0.77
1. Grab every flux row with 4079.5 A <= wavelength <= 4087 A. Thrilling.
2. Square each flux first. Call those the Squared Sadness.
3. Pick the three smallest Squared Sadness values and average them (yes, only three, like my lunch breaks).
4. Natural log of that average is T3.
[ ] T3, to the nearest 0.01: 4.37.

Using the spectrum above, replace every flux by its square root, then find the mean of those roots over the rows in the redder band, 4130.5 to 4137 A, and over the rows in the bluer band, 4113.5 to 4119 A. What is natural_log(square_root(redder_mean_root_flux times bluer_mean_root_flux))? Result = 1.09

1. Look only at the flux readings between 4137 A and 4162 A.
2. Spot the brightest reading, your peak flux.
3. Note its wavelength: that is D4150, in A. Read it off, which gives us 4147.22 A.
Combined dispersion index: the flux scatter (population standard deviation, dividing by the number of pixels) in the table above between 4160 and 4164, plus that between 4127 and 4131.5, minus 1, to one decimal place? -0.7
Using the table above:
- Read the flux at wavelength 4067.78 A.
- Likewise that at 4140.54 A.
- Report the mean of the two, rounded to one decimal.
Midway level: 8.3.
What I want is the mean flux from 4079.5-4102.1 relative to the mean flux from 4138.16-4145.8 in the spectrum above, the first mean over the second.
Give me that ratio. 1.11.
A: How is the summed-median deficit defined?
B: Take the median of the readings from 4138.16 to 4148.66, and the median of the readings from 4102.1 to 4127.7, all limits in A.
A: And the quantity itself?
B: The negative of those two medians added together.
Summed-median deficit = -17.8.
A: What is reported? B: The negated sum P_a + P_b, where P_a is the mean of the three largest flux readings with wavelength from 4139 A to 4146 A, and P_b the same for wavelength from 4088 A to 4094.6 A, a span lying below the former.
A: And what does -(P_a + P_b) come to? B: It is -18.8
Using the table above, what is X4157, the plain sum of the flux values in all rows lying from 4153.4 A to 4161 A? 68.7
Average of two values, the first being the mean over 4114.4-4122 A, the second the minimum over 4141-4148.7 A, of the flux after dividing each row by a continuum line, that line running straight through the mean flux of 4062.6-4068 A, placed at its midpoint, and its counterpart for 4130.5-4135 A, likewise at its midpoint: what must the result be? 1.05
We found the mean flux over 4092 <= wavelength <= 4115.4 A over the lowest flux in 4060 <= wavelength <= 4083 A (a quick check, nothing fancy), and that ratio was 1.11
